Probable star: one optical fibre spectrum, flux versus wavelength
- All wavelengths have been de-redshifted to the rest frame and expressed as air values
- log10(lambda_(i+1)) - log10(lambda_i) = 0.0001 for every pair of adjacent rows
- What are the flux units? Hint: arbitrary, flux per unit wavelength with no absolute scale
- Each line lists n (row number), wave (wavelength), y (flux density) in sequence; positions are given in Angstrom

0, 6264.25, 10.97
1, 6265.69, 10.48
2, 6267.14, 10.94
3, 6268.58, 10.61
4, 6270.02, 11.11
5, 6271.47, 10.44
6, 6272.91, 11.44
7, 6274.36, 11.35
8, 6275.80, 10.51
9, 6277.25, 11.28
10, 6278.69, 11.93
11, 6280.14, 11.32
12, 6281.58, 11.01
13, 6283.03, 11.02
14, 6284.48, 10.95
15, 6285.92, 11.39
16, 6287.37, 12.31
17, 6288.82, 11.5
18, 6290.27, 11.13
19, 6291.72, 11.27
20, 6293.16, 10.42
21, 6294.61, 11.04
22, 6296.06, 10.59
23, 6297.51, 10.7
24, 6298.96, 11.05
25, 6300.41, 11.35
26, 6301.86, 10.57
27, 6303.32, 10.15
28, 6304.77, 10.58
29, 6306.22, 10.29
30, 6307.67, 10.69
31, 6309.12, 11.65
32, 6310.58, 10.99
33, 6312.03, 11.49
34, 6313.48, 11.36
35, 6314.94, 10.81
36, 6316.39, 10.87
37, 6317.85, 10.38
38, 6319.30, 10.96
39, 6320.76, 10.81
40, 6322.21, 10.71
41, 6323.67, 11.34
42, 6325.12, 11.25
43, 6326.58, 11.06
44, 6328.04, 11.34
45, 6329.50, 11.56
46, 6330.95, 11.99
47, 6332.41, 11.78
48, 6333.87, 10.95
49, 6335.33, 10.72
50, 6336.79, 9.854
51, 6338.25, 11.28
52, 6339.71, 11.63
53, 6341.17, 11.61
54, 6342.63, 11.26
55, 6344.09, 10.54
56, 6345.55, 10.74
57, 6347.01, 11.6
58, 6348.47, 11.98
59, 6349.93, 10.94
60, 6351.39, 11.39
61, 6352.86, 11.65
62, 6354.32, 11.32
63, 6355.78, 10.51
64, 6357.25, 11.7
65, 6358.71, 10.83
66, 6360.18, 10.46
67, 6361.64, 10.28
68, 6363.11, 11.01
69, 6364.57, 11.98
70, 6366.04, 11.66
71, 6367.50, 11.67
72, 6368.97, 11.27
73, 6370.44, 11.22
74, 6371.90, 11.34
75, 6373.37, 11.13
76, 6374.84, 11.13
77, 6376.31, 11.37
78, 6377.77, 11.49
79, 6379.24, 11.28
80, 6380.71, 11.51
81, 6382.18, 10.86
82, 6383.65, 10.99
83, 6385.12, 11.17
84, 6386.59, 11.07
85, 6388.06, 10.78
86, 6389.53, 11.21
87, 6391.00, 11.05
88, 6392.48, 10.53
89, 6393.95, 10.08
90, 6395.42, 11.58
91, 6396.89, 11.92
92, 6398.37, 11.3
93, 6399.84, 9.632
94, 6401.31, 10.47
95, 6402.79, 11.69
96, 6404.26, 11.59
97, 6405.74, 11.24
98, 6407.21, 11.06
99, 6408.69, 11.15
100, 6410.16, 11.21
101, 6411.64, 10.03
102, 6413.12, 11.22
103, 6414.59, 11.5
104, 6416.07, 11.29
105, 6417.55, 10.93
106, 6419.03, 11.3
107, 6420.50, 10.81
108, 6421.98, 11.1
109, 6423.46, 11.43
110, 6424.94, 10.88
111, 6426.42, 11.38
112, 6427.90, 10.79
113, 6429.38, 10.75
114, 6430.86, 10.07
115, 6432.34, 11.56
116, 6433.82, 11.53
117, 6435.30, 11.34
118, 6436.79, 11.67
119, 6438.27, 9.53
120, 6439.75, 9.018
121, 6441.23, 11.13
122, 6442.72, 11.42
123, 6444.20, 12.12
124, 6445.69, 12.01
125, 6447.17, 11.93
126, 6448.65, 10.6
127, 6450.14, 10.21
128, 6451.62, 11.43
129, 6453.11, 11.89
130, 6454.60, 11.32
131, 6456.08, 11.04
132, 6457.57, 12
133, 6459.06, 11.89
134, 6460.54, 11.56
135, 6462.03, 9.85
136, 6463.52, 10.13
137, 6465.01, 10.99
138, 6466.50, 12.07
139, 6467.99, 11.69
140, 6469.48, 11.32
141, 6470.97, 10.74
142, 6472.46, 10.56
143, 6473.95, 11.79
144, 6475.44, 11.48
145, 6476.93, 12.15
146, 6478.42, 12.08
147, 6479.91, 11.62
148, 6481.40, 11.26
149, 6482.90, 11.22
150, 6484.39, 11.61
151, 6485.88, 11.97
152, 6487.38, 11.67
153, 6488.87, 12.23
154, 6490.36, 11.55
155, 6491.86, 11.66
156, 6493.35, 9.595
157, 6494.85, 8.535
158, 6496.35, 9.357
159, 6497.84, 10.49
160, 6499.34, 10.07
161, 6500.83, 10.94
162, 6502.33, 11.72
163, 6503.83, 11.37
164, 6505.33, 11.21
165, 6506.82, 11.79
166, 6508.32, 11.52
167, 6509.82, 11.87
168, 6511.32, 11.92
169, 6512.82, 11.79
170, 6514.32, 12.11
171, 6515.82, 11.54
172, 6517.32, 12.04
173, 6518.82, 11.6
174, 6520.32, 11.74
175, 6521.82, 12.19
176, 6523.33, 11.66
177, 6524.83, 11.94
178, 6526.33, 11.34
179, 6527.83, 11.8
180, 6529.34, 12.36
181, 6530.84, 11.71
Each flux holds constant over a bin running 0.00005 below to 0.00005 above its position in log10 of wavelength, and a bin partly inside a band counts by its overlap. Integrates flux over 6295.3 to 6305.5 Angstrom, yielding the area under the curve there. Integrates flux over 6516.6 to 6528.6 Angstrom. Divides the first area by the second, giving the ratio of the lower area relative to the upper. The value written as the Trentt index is 0.77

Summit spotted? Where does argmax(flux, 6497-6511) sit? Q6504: 6509.82 Angstrom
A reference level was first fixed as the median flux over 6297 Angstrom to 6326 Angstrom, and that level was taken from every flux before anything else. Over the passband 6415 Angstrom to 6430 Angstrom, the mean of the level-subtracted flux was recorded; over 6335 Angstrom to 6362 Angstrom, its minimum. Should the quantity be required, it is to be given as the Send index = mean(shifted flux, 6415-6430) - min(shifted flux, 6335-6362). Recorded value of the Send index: 1.2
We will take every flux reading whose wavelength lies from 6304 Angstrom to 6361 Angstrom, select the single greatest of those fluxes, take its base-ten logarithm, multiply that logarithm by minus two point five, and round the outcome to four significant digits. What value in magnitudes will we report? -2.697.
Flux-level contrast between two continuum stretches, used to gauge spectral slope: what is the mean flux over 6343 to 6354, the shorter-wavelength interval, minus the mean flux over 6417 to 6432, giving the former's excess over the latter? 0.3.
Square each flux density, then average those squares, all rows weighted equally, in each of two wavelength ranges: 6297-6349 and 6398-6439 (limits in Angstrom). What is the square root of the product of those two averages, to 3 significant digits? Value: 122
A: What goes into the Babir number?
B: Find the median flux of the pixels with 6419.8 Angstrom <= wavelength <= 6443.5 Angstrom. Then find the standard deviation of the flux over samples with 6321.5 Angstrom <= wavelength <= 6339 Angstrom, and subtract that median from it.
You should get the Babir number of -10.6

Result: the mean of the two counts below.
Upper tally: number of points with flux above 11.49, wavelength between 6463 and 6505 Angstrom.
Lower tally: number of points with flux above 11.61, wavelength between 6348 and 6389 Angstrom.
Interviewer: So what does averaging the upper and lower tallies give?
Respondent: 9.5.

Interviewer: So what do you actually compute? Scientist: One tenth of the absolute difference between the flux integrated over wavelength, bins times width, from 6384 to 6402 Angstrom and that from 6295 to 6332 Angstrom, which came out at 21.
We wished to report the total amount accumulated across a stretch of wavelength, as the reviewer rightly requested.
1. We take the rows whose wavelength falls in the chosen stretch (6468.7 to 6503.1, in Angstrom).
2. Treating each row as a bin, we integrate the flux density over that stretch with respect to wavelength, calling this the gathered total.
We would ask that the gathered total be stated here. 382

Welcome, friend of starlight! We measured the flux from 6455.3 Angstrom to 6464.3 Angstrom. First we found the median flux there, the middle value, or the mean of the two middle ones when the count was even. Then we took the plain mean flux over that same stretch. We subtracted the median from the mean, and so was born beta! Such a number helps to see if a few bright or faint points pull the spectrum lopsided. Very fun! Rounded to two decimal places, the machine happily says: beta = -0.22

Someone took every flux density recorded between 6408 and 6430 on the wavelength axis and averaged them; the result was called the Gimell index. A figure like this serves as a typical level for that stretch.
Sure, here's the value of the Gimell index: 11.1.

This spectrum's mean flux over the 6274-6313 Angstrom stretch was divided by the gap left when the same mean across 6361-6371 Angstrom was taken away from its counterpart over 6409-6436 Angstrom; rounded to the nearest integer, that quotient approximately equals -47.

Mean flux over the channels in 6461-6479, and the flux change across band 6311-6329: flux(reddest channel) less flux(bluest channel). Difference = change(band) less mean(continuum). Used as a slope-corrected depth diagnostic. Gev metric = -11.4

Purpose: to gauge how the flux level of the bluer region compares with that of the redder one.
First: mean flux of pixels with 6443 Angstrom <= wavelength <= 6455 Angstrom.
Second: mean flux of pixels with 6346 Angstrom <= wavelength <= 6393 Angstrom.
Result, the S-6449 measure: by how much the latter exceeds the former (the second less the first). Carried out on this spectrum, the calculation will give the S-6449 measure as -0.24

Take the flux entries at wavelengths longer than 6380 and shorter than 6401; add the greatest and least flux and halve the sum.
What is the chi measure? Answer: 10.78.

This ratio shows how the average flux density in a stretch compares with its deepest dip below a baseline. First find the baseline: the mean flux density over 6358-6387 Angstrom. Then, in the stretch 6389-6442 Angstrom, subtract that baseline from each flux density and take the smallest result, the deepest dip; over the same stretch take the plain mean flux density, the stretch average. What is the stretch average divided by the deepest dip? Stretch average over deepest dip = -5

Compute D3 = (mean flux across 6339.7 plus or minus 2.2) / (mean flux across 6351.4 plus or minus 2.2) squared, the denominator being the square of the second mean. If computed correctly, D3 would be 0.0897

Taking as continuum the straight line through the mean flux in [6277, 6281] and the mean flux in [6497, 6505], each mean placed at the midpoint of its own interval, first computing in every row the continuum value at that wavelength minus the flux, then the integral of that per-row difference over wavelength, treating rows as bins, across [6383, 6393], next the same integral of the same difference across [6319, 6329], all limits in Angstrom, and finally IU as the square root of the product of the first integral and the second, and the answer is 2.9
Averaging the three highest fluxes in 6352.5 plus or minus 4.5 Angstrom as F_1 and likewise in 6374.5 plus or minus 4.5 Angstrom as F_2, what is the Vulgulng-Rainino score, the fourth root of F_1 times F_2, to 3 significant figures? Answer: 3.40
